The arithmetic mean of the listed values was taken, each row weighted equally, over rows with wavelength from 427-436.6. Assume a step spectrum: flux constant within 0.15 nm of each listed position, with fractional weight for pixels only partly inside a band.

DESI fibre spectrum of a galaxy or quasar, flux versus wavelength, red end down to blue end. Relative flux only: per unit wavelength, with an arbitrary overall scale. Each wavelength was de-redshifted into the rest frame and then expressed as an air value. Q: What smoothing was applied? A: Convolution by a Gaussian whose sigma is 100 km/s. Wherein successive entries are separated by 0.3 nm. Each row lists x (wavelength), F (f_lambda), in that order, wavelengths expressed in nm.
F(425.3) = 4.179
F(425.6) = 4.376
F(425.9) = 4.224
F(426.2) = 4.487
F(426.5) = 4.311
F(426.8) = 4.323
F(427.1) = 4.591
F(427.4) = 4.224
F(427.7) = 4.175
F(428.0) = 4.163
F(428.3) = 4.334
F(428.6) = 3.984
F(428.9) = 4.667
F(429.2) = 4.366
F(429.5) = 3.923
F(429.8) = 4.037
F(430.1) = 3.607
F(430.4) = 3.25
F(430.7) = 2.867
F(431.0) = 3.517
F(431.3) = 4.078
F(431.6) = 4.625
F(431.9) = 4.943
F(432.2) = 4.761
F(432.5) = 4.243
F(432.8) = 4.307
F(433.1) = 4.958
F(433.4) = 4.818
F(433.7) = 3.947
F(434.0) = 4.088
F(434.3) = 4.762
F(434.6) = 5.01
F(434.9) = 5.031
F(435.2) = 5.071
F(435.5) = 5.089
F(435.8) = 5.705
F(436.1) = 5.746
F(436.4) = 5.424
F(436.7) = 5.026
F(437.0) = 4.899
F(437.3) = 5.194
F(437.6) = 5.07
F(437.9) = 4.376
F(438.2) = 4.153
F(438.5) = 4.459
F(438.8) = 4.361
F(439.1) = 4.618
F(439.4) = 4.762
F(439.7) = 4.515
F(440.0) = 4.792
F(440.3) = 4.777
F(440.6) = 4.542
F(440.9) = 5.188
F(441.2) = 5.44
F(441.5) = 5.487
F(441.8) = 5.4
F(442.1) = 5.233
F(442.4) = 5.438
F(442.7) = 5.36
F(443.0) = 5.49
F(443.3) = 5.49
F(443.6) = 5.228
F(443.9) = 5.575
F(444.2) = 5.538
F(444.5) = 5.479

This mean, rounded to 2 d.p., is 4.45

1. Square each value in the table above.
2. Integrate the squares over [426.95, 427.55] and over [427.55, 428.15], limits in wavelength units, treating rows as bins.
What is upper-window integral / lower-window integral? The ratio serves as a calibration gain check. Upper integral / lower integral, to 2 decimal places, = 0.89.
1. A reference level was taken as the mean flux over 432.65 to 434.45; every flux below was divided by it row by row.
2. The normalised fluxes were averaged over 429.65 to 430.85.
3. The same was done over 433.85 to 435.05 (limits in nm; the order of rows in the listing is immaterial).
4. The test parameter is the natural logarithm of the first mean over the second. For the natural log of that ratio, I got -0.32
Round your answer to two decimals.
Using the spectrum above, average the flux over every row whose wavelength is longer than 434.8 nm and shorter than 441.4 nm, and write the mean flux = 4.92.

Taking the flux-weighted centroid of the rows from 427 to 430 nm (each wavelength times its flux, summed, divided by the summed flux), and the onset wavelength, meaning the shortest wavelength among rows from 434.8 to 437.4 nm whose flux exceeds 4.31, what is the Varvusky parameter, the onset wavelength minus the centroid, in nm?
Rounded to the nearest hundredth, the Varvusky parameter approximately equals 6.47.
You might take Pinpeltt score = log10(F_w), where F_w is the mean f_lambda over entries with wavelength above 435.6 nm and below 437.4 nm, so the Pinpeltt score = 0.73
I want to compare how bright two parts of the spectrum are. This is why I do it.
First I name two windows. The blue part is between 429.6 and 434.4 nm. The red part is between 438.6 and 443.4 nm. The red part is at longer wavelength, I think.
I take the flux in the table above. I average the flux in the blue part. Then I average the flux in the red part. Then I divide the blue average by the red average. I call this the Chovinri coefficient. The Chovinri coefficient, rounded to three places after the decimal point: 0.826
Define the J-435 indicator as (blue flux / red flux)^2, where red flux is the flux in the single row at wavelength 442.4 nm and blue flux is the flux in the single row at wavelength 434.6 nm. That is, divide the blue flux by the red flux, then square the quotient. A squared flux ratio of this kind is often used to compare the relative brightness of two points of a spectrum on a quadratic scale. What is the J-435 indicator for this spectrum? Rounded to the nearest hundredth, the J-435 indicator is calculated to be 0.85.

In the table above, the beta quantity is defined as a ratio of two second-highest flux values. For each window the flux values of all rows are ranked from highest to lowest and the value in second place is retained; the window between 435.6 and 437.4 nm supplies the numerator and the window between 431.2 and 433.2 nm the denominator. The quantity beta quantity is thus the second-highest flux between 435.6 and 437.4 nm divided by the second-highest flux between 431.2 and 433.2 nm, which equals 1.15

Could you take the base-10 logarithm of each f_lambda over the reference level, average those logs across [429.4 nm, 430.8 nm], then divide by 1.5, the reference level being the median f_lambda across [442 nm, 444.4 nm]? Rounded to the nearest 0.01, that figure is -0.13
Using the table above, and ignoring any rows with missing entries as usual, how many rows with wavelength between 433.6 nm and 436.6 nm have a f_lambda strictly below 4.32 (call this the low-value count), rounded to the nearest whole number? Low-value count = 2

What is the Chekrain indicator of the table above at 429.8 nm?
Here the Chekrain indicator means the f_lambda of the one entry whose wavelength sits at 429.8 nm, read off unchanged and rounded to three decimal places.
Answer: 4.037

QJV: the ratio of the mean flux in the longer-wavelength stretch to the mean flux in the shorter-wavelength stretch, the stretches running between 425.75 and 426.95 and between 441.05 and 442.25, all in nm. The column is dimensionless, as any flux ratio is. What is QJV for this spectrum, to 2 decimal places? 1.24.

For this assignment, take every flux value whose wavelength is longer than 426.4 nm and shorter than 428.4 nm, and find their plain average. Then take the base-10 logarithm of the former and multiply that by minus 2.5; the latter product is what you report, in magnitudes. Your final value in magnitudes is -1.6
